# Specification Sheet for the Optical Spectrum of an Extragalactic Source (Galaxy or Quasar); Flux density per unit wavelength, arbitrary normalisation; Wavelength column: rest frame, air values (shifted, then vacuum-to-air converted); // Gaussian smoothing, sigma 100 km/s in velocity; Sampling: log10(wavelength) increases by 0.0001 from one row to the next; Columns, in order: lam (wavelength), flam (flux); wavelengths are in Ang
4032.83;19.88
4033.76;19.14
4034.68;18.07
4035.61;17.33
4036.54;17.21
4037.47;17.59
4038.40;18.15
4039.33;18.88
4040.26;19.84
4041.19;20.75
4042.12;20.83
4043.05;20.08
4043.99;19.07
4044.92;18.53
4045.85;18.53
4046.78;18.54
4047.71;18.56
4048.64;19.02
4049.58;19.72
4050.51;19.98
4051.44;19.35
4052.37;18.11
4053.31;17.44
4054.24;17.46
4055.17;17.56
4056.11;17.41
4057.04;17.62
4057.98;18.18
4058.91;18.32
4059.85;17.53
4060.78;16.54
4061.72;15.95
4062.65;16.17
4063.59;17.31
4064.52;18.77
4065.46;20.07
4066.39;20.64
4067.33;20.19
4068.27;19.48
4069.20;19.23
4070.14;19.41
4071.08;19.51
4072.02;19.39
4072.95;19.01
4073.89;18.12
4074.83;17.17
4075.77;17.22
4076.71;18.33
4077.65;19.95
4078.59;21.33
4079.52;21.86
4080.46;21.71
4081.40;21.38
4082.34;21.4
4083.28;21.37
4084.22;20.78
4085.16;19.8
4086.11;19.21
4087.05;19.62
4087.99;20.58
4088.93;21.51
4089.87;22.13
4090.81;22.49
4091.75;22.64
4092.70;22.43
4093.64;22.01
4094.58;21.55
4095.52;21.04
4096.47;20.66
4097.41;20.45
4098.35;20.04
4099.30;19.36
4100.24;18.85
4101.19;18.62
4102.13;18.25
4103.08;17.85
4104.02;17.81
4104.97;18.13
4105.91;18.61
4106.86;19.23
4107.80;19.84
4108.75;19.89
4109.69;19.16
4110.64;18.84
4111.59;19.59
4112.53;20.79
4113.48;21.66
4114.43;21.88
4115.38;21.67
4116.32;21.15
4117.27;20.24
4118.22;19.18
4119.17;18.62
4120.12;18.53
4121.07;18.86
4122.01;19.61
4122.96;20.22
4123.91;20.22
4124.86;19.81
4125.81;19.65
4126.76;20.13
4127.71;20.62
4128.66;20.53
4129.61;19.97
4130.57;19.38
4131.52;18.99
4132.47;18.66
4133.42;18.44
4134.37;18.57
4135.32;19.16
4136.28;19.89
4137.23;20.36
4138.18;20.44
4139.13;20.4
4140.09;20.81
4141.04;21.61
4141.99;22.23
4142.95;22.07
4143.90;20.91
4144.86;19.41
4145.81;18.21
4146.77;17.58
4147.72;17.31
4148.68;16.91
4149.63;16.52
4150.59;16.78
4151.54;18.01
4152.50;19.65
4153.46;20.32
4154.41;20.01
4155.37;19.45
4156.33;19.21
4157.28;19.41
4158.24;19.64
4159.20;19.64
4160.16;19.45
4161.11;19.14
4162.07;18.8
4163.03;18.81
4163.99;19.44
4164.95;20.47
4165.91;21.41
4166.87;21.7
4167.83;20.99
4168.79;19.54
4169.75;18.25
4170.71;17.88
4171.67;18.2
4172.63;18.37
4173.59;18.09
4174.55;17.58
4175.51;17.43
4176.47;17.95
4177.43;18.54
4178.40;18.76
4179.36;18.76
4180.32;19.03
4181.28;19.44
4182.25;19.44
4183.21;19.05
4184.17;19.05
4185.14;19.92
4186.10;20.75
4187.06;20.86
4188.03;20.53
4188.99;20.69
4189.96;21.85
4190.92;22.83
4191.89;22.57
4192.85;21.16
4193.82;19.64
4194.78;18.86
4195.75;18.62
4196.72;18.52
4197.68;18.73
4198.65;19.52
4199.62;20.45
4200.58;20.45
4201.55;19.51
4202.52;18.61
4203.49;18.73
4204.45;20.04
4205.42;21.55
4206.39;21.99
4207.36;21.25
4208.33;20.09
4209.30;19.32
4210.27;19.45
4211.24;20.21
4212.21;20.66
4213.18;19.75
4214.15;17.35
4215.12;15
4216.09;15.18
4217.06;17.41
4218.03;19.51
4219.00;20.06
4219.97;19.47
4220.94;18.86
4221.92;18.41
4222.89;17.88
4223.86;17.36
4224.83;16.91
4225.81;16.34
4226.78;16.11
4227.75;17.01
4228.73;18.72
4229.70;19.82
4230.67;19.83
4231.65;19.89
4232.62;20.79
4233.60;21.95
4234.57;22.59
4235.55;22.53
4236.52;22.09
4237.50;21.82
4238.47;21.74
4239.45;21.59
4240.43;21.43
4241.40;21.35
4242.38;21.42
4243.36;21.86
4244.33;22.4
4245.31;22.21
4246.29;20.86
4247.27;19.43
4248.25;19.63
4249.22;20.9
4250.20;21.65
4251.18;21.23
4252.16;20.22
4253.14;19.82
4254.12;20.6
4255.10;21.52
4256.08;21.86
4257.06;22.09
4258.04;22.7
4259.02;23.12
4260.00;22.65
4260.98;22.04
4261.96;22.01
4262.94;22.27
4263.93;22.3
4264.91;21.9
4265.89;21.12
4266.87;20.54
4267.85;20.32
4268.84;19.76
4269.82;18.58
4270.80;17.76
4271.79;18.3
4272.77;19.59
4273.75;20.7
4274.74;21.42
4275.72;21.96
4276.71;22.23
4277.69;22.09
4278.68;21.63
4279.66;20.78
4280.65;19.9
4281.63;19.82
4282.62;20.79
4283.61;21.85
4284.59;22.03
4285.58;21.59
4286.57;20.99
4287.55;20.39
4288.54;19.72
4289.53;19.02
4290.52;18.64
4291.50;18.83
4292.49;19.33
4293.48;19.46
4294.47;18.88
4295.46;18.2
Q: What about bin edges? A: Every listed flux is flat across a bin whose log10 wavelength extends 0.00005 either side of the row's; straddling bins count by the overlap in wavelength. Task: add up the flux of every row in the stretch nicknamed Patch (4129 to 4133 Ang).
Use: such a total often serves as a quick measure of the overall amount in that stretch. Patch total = 77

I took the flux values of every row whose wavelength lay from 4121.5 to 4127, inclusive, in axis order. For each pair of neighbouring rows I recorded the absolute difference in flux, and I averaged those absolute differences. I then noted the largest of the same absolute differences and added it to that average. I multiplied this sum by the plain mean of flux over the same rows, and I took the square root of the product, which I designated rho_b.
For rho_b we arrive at 4.3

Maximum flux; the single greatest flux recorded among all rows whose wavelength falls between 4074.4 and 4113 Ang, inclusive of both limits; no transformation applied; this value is 22.64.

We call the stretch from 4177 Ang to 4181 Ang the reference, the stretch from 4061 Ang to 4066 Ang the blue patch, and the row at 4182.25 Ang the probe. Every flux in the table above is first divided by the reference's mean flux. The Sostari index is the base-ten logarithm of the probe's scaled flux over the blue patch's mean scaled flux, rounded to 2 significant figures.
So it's 0.042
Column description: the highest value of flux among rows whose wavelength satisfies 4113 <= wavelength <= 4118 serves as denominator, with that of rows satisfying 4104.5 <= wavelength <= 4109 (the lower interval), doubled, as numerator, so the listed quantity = 1.82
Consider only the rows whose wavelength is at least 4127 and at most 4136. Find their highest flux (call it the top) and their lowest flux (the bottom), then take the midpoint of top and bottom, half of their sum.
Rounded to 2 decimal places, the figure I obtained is 19.53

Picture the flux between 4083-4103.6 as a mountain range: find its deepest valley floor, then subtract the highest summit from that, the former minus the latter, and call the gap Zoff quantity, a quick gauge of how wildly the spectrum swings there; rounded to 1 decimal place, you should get -4.8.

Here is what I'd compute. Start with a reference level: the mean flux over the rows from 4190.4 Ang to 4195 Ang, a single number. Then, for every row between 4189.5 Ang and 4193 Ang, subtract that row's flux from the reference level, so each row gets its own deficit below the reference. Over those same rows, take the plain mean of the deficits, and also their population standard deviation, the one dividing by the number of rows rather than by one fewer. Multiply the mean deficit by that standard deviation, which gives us -0.7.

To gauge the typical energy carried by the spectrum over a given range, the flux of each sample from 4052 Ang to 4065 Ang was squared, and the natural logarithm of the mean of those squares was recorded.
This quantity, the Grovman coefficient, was 5.72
